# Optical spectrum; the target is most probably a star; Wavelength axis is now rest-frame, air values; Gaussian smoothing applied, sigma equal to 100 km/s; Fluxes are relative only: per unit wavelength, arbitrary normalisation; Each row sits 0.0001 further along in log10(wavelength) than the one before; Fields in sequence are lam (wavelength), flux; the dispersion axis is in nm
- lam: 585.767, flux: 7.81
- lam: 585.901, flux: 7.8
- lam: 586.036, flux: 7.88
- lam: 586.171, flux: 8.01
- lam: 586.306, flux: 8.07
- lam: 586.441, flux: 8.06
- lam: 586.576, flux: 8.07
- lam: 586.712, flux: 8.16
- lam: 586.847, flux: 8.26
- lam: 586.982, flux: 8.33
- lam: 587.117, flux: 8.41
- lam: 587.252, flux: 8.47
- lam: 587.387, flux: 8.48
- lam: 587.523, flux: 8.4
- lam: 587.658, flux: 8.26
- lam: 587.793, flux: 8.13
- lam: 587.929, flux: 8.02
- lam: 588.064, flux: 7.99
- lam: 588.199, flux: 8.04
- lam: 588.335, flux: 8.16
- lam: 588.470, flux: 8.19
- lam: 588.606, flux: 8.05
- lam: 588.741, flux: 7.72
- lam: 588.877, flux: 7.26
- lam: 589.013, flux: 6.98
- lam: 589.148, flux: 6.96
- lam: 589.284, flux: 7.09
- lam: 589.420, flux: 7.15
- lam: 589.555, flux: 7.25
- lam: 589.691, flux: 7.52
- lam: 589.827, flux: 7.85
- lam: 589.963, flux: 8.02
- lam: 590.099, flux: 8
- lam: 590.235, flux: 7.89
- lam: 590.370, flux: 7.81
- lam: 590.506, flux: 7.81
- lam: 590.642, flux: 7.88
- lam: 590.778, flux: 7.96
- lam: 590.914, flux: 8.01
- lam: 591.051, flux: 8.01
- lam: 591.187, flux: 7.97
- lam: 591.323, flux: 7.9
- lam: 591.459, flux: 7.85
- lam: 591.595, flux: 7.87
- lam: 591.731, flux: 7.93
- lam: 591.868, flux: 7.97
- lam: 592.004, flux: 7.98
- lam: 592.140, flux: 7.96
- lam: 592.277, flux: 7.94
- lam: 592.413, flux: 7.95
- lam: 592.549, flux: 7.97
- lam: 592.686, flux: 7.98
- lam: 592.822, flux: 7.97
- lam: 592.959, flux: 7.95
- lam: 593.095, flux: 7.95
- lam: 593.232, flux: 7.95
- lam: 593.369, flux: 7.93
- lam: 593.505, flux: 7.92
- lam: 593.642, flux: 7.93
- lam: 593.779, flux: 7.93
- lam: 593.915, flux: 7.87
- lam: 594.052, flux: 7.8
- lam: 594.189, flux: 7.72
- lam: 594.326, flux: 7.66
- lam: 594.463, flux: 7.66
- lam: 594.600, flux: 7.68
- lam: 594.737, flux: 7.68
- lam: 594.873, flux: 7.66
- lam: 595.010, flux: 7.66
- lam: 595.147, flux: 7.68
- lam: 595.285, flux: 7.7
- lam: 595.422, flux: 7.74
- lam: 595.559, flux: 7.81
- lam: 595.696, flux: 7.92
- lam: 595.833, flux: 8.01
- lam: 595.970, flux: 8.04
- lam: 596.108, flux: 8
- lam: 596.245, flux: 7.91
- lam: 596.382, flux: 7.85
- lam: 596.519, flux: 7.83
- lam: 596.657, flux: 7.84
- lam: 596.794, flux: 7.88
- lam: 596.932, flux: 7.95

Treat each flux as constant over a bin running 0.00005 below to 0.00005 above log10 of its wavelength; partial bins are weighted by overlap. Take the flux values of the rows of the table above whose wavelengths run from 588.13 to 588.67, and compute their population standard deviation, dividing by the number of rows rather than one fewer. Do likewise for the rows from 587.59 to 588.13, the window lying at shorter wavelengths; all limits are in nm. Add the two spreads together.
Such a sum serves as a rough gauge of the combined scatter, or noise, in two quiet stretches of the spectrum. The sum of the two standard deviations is 0.172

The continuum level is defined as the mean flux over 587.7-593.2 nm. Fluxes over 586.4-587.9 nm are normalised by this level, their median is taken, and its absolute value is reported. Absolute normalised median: 1.06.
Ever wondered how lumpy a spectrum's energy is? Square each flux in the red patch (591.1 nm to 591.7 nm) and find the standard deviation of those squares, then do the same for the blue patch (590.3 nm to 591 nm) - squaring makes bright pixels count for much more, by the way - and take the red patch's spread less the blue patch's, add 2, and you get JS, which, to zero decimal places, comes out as 1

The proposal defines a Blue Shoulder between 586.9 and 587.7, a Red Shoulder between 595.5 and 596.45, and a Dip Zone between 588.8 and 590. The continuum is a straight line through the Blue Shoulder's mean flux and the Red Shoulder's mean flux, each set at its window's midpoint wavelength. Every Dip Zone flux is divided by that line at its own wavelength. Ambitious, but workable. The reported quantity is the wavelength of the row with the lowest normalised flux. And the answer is 589.148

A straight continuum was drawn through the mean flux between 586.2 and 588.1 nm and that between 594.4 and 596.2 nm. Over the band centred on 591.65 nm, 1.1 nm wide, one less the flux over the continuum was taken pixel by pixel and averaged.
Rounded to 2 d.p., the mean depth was 0.01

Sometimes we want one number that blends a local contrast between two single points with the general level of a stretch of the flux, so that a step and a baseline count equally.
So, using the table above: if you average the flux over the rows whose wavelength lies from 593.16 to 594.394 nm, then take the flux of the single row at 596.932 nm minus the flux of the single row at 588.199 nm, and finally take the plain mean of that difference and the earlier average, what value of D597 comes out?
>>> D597 3.88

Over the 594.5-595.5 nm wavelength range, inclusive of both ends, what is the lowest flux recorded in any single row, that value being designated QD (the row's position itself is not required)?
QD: 7.66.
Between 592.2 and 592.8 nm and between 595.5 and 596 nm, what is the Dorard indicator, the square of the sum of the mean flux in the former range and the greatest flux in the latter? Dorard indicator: 256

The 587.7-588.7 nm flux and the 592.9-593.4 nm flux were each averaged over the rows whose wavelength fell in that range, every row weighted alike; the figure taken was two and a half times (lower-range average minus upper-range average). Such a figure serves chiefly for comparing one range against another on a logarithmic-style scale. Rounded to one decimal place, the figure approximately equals 0.3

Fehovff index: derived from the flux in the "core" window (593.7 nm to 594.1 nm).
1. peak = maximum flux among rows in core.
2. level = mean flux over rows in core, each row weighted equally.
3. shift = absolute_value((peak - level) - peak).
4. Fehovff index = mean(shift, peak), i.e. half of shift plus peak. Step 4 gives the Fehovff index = 7.90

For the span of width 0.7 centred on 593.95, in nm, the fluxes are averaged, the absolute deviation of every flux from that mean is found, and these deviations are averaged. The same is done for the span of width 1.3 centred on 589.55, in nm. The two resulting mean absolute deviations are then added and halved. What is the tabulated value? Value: 0.22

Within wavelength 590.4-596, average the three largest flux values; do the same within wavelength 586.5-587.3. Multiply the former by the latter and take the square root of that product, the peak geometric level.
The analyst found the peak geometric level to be 8.21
